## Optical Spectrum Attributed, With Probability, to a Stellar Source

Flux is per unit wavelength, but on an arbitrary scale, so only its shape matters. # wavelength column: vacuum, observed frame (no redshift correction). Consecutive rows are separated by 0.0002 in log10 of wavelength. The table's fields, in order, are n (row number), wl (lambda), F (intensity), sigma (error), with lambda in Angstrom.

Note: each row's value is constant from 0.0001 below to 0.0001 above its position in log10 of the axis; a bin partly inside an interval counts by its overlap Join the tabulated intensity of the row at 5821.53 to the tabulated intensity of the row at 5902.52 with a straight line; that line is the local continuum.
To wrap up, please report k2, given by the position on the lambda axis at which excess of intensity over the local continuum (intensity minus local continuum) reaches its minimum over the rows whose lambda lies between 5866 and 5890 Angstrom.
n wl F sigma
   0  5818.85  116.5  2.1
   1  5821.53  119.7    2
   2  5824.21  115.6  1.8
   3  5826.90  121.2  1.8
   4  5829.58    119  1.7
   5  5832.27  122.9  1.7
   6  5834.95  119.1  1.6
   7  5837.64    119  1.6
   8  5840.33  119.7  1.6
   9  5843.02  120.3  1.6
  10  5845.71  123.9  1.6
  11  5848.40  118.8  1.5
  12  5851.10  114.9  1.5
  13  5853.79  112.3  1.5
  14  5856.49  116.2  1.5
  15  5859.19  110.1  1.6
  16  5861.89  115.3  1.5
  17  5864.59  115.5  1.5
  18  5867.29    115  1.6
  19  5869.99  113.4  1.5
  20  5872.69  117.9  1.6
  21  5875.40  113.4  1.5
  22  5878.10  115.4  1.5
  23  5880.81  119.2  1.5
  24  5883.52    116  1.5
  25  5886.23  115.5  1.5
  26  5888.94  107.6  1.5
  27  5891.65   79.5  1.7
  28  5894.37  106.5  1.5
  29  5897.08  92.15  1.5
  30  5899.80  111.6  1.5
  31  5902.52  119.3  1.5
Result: 5888.94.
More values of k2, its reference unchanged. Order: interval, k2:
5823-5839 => 5824.21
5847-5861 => 5859.19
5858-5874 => 5859.19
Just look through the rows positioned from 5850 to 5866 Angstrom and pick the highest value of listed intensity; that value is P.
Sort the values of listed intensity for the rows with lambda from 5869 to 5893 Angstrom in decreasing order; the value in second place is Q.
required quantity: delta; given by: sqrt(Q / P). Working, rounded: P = 116.2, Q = 117.9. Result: 1.01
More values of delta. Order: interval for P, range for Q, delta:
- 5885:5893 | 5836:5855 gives 1.02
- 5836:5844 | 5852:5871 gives 0.98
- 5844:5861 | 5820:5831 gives 0.98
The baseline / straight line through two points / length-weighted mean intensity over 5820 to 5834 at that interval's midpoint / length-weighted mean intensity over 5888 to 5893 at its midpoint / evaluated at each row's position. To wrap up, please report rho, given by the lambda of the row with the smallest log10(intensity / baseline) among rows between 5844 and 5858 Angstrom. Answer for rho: 5853.79 Angstrom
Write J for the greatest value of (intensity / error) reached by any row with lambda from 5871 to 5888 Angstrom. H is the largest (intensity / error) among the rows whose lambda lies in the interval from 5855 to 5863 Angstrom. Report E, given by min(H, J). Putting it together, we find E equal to 77.5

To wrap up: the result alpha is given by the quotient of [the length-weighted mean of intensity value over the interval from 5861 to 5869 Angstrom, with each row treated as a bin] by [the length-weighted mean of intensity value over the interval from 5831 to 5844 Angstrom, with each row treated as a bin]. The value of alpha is 0.96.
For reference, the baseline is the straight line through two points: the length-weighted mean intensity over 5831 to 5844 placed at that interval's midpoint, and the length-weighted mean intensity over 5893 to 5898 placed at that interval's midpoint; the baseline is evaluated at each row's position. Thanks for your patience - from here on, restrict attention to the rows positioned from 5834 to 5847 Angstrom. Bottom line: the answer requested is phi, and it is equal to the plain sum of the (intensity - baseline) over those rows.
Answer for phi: 6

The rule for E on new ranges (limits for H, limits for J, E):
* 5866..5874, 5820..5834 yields 72.3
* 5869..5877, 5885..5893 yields 75.6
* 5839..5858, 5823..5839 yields 74.4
